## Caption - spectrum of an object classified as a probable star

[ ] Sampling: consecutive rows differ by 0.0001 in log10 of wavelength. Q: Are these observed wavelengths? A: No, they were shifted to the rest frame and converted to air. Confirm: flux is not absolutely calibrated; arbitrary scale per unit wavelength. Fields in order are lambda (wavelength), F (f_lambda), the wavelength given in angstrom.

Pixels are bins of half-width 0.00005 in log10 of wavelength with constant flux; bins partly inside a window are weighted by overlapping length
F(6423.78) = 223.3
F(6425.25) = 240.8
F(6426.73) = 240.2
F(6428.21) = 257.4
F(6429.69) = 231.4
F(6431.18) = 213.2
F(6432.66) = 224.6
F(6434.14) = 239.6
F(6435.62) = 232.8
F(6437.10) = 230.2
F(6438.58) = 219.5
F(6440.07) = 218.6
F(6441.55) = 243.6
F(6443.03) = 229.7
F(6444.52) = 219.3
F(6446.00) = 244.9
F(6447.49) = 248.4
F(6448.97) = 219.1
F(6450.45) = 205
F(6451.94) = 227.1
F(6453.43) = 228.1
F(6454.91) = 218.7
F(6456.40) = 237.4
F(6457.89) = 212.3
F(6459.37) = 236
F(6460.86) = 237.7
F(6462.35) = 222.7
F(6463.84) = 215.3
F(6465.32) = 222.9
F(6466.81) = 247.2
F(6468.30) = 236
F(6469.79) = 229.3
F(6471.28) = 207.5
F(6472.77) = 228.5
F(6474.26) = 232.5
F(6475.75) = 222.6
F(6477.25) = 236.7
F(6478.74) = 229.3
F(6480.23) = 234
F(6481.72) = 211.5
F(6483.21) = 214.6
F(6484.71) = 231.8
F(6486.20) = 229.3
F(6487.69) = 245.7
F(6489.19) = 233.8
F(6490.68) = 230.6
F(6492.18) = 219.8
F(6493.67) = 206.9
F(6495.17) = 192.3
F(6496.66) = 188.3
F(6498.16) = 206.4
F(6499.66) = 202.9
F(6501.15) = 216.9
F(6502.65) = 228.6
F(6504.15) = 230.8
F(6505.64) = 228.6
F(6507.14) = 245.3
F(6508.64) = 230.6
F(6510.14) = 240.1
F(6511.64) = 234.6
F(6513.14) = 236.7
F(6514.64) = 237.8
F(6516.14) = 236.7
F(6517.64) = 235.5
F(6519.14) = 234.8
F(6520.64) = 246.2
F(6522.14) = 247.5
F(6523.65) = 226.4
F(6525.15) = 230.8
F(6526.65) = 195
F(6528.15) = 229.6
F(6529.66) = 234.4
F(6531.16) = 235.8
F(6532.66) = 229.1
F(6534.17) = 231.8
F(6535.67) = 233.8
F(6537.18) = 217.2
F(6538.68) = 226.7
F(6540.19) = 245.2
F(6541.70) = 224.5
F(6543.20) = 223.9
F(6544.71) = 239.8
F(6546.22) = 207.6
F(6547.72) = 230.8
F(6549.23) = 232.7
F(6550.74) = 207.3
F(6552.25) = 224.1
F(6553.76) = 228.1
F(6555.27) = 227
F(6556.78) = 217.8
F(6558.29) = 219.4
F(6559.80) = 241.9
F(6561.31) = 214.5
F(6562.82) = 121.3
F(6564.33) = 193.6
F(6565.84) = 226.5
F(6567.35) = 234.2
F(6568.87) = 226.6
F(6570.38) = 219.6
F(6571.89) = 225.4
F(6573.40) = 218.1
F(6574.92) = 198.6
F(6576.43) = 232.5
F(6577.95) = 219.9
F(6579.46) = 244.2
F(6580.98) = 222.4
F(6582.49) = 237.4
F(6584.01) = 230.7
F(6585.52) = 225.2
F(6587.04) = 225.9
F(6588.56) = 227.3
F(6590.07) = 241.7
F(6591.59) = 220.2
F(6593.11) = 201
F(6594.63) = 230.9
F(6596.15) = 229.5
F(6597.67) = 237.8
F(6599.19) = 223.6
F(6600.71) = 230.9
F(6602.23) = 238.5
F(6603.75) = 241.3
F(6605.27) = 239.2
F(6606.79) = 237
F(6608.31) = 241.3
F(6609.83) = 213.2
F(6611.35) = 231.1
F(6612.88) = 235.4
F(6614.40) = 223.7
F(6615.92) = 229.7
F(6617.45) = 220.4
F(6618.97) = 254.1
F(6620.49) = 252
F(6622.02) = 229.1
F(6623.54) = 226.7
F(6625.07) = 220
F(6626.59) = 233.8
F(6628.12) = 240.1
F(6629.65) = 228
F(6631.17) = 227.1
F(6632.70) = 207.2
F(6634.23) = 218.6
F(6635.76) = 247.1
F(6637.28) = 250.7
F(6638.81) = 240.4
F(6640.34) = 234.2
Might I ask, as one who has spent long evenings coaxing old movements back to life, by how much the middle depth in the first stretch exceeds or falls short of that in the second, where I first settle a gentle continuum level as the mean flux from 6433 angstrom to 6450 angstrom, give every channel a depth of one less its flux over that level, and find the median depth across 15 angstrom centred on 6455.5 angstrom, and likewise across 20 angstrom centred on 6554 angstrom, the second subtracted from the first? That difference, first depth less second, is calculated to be -0.003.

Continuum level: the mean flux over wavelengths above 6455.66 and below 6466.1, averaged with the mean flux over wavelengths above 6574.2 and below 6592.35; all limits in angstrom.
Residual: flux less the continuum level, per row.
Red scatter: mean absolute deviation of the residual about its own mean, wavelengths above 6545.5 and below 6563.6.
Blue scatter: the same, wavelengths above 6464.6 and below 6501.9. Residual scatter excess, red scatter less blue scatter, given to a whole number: 5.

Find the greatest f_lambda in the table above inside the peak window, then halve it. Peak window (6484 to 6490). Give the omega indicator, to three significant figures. 123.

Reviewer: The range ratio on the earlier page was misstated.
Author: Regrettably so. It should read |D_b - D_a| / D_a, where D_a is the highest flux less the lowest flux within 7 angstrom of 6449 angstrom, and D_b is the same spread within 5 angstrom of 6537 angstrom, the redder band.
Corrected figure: 0.35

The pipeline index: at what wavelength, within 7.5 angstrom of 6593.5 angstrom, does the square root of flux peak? 6590.07 angstrom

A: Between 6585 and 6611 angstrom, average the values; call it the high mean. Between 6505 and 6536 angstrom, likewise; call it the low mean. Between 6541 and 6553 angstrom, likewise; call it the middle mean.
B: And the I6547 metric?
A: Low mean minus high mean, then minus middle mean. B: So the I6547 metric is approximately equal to -220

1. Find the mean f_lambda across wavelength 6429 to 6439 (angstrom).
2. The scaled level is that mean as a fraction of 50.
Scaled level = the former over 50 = 4.55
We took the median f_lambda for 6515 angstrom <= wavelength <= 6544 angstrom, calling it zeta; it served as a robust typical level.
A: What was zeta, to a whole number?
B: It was 232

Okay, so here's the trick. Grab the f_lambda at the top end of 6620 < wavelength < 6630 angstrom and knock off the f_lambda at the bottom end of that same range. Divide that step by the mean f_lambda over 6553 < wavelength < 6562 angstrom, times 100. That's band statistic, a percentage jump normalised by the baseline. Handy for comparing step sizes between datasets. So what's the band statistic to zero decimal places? -11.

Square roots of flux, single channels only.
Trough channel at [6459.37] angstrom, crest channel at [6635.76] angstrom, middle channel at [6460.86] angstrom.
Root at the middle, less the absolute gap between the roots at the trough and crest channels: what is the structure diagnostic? 15.1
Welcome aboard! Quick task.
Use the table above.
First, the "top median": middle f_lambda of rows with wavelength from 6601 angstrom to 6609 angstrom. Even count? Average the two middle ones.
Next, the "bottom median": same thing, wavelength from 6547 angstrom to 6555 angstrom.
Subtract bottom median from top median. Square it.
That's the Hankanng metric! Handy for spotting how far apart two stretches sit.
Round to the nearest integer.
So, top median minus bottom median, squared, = 123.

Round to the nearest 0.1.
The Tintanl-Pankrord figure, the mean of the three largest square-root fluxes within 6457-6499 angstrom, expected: 15.6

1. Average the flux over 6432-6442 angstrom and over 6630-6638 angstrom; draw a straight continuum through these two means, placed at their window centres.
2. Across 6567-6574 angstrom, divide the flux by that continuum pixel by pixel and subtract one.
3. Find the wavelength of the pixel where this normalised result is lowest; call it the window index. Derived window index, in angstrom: 6573.40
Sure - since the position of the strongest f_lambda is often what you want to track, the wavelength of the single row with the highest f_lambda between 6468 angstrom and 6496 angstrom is 6487.69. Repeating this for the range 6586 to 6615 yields 6590.07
